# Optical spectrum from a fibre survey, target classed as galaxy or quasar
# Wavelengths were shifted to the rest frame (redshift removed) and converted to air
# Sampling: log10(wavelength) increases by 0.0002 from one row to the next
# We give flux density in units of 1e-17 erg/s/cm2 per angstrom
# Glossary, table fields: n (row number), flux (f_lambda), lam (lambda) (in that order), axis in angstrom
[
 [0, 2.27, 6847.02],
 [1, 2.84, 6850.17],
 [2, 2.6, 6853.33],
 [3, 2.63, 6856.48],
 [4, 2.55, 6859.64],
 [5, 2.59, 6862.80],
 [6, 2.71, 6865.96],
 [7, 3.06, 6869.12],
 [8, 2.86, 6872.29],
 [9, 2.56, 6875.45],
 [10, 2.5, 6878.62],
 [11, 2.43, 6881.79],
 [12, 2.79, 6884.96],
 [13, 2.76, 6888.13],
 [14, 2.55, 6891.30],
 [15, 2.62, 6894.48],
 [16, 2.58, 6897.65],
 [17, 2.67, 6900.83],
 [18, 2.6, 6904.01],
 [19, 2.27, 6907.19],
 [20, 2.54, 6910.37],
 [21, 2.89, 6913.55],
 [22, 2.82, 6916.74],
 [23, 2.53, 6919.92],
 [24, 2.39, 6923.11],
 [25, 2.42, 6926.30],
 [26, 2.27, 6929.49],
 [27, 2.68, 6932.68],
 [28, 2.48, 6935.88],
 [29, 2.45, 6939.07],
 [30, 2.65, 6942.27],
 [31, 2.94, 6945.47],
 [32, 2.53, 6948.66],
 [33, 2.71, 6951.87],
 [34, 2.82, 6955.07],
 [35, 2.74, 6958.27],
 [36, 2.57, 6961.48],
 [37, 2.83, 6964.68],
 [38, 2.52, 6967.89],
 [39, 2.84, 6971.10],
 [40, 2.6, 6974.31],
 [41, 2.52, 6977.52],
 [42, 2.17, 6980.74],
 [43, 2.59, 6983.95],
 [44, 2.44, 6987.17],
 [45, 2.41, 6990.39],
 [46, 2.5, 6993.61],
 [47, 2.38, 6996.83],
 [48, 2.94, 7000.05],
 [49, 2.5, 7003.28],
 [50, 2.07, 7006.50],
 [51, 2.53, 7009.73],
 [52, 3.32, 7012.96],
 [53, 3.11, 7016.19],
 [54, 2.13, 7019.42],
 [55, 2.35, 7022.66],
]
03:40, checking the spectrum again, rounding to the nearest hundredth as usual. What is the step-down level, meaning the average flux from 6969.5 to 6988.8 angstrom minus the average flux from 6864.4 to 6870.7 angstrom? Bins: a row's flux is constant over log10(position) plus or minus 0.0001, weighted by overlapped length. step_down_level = -0.36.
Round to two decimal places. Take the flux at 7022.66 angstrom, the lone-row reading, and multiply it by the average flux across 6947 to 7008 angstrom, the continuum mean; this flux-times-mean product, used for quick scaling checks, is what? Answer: 6.02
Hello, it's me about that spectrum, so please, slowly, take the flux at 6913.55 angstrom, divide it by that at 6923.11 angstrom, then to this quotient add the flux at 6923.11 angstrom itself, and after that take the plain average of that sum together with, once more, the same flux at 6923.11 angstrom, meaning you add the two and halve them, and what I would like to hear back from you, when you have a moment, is 2.99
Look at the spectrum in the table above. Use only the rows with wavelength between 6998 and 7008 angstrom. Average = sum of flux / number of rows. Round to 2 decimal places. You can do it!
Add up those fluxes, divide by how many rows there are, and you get 2.50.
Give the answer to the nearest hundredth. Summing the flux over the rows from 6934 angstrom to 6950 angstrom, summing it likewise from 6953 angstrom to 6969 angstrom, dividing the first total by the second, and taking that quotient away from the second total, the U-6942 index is 12.51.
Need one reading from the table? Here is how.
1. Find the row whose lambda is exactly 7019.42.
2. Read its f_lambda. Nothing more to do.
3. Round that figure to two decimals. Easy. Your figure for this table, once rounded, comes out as 2.13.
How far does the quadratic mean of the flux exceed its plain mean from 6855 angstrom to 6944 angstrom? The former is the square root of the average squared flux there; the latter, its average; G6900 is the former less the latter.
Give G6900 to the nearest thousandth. 0.006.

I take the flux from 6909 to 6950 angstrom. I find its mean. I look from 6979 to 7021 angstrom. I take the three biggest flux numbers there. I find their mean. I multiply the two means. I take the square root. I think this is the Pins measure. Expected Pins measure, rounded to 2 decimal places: 2.84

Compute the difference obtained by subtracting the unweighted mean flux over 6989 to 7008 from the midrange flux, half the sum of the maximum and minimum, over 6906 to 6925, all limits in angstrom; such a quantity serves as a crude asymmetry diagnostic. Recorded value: 0.11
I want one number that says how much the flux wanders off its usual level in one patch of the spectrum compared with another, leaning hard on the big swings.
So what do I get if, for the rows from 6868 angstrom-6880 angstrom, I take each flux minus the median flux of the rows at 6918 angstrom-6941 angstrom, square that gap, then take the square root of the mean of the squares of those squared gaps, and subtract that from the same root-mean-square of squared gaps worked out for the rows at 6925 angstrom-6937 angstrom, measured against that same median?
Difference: -0.17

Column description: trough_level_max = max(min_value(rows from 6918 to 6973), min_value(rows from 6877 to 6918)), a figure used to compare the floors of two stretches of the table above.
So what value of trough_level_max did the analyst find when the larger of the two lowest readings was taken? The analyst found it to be 2.27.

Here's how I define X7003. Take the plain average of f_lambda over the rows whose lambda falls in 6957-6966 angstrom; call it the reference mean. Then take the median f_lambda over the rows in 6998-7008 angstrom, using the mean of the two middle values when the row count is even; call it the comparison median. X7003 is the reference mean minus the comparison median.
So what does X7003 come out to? 0.2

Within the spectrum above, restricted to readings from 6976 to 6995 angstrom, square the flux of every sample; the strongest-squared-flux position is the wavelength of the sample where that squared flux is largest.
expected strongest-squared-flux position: 6983.95 angstrom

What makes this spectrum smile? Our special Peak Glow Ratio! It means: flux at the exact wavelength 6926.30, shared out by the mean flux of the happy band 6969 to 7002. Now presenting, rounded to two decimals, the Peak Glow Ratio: 0.95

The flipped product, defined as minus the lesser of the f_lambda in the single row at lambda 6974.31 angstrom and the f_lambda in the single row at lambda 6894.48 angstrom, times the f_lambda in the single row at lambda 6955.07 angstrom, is -7.3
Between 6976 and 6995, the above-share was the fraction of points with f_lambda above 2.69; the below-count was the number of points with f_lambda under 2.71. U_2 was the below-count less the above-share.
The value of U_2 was 6.0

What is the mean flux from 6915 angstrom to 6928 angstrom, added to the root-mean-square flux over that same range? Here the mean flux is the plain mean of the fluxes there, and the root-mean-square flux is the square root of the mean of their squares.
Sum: 5.09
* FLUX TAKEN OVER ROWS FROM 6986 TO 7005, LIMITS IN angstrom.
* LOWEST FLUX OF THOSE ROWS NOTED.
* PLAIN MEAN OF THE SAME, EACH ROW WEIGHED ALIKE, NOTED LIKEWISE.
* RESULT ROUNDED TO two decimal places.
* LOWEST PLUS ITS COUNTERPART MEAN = 4.91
